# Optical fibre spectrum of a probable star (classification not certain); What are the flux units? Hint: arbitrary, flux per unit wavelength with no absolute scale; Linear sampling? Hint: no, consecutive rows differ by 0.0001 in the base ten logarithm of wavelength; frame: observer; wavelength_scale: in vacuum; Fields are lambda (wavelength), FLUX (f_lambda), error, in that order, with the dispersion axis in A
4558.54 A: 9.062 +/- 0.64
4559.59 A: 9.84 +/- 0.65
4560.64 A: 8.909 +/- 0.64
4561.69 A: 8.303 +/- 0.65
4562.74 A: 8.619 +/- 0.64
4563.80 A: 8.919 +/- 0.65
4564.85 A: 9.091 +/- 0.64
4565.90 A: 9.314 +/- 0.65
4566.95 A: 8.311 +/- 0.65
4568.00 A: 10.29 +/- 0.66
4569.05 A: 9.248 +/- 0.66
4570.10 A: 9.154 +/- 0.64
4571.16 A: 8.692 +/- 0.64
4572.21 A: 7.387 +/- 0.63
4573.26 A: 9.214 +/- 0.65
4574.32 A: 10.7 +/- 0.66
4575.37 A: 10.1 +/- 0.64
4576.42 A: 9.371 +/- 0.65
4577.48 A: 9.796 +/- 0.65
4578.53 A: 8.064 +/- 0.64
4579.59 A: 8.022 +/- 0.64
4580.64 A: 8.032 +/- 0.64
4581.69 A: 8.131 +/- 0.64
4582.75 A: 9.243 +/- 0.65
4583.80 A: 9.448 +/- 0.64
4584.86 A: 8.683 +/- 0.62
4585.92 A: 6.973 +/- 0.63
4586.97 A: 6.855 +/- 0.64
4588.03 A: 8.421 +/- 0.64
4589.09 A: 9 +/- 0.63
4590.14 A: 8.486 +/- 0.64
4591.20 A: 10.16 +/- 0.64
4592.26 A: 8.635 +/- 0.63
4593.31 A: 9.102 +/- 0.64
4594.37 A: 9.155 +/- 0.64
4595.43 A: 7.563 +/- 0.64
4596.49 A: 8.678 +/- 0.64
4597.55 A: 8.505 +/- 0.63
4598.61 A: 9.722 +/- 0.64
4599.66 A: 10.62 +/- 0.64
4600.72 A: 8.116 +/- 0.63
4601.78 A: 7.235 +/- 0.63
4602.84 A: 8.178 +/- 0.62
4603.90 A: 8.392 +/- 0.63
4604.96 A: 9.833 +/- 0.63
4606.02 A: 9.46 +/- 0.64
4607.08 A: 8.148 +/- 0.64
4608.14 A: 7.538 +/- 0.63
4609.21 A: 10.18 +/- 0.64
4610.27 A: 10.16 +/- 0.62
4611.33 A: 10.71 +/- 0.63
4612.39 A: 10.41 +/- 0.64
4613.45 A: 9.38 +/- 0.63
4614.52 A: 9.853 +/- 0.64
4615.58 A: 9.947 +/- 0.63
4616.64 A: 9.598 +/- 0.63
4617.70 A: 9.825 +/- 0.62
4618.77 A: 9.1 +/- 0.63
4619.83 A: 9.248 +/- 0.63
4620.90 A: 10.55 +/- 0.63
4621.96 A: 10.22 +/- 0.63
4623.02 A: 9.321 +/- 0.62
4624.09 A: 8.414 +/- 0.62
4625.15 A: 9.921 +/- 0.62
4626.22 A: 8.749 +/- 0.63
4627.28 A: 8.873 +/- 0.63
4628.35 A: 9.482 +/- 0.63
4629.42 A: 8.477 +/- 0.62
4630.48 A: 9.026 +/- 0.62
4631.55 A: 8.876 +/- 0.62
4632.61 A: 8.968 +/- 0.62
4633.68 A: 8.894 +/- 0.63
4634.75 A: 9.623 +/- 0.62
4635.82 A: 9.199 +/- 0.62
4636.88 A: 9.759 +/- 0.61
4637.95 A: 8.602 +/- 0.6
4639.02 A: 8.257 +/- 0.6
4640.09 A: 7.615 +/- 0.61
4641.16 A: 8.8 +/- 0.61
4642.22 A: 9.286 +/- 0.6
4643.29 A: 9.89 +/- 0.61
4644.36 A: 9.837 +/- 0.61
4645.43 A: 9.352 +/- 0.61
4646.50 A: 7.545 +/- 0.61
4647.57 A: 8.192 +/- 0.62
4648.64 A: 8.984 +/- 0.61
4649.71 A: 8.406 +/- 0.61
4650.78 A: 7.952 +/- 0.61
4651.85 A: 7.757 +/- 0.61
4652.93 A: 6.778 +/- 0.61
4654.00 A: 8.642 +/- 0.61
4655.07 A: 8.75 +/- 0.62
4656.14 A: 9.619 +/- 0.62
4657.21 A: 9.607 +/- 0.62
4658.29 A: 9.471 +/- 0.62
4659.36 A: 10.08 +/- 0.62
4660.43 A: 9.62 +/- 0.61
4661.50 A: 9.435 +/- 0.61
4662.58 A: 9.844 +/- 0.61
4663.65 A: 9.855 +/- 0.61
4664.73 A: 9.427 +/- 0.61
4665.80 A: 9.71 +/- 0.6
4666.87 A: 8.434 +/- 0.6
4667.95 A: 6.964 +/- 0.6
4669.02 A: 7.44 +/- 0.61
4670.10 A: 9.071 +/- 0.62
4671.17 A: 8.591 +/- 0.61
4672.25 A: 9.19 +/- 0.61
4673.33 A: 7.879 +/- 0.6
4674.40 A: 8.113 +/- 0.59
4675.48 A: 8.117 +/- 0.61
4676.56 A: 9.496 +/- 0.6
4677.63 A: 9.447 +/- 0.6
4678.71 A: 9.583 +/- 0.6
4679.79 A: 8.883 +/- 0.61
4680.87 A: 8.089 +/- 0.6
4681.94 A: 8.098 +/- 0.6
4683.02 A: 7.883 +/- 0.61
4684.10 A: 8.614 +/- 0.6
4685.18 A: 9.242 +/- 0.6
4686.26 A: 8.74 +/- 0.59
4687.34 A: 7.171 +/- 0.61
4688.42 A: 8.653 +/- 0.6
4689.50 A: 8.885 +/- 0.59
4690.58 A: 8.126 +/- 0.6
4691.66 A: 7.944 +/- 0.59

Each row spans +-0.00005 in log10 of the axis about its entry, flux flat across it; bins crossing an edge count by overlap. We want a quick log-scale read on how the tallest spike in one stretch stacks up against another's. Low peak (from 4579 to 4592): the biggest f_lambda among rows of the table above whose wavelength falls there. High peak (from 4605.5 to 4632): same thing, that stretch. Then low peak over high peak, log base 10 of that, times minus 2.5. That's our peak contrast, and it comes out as 0.057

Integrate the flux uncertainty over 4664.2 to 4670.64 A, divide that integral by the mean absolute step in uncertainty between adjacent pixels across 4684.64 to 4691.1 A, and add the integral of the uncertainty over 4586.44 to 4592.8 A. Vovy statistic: 330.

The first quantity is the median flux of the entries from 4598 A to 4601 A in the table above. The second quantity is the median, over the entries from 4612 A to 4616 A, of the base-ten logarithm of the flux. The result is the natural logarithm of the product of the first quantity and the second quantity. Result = 2.27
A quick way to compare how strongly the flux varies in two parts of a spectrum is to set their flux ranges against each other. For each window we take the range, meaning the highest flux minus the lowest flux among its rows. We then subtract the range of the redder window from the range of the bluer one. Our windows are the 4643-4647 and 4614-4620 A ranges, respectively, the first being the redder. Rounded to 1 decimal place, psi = -1.5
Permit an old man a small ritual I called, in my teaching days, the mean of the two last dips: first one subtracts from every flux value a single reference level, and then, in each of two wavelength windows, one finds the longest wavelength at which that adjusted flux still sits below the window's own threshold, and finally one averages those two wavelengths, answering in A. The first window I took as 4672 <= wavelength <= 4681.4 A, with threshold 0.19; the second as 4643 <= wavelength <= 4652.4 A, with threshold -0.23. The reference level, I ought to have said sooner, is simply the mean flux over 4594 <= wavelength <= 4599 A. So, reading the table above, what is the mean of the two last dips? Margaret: 4666.4 A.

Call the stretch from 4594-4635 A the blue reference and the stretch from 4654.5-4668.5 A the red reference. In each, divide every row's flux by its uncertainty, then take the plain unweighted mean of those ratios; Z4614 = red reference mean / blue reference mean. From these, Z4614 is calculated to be 1.04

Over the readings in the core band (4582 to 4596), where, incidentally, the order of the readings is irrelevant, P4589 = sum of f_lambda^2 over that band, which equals 971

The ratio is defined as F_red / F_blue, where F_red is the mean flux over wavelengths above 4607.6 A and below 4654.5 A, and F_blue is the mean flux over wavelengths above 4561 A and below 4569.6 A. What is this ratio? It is 1.01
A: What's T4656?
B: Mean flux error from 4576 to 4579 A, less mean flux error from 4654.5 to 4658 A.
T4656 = 0.027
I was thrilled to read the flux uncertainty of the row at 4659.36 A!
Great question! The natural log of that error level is -0.478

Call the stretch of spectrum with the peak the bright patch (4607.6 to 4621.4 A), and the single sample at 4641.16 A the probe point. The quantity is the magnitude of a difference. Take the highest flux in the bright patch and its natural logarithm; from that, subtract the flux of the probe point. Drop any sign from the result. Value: 6.4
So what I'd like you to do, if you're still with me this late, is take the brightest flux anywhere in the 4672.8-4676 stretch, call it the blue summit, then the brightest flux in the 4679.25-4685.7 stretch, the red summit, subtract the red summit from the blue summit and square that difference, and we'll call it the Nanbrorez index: 1.3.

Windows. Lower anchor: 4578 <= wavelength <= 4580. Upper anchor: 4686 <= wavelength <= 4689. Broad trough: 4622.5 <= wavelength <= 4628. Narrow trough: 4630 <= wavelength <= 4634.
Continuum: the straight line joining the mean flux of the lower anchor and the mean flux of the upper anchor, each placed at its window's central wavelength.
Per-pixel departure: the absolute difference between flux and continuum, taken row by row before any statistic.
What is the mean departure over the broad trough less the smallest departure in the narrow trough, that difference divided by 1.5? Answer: 0.1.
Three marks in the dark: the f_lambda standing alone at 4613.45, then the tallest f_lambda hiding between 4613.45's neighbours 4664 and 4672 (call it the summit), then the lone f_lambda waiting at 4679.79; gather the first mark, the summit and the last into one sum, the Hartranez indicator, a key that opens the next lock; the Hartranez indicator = 28.0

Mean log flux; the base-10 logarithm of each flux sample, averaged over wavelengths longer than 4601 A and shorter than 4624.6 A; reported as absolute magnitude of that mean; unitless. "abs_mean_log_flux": 0.968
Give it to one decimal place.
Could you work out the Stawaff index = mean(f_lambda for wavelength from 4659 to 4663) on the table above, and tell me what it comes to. 9.7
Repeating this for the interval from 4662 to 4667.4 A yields 9.5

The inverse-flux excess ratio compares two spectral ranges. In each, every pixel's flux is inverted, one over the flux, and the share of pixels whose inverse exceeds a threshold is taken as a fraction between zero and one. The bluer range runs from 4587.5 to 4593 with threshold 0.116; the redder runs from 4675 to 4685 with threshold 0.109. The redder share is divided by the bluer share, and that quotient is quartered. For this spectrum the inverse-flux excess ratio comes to 0.4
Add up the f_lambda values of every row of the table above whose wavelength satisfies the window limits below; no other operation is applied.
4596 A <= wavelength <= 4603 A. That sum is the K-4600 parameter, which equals 61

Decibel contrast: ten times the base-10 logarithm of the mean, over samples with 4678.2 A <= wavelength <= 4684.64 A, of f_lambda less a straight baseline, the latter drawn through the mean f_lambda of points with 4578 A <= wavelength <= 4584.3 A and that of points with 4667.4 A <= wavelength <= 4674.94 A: -4.2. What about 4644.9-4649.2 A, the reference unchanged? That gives -5.9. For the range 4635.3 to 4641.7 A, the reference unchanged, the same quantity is -3.8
